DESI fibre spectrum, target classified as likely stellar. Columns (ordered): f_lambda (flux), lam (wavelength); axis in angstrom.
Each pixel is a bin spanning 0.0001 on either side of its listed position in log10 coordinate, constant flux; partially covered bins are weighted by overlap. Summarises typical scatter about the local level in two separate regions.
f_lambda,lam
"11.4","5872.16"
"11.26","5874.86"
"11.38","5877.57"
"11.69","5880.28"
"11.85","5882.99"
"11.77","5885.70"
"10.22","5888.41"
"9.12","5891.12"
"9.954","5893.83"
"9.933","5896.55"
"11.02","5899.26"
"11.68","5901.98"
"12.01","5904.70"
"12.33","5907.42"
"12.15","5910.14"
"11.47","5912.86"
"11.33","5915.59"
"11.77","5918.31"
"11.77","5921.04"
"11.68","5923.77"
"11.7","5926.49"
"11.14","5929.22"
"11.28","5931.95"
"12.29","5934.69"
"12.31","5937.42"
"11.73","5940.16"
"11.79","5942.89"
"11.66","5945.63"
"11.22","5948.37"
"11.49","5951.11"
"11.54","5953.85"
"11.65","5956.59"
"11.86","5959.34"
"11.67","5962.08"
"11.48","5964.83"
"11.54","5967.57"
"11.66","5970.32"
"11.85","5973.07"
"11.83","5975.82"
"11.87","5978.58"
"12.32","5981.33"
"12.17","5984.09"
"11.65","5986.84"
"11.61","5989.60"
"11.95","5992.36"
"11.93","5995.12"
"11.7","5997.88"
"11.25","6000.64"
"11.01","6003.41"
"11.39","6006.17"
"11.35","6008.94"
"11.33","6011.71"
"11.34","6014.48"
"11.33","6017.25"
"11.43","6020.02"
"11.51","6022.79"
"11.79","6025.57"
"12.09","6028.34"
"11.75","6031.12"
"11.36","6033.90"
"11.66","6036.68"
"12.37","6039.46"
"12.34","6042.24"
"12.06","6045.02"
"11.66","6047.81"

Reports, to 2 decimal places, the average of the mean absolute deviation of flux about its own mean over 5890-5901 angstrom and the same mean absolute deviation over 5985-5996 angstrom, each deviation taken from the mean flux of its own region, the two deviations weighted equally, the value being 0.33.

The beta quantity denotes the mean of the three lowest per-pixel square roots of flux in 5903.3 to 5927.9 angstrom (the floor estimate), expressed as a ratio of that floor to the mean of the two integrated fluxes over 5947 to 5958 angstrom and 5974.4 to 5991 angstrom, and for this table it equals 0.021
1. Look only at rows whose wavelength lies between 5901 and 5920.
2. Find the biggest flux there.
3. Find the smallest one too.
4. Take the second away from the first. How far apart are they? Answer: 1.00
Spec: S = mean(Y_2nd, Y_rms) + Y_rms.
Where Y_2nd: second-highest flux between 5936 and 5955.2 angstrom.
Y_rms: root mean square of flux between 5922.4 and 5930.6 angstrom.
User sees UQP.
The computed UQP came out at 23.16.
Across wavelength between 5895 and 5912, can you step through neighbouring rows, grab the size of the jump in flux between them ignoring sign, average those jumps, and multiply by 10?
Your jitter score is 5.2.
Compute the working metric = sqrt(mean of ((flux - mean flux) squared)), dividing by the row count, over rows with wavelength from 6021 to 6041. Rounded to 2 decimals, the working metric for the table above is 0.32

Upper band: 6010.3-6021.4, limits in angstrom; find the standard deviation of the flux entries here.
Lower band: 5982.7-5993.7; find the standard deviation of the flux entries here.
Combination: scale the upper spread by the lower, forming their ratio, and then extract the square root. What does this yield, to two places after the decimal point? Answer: 0.43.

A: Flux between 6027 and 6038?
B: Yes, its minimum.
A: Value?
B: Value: 11.36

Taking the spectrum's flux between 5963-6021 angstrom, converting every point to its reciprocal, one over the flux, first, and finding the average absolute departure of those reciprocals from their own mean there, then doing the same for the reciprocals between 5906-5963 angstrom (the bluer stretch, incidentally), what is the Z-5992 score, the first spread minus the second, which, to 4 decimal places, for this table 0.0001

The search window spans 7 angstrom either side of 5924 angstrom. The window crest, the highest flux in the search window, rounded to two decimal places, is 11.77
